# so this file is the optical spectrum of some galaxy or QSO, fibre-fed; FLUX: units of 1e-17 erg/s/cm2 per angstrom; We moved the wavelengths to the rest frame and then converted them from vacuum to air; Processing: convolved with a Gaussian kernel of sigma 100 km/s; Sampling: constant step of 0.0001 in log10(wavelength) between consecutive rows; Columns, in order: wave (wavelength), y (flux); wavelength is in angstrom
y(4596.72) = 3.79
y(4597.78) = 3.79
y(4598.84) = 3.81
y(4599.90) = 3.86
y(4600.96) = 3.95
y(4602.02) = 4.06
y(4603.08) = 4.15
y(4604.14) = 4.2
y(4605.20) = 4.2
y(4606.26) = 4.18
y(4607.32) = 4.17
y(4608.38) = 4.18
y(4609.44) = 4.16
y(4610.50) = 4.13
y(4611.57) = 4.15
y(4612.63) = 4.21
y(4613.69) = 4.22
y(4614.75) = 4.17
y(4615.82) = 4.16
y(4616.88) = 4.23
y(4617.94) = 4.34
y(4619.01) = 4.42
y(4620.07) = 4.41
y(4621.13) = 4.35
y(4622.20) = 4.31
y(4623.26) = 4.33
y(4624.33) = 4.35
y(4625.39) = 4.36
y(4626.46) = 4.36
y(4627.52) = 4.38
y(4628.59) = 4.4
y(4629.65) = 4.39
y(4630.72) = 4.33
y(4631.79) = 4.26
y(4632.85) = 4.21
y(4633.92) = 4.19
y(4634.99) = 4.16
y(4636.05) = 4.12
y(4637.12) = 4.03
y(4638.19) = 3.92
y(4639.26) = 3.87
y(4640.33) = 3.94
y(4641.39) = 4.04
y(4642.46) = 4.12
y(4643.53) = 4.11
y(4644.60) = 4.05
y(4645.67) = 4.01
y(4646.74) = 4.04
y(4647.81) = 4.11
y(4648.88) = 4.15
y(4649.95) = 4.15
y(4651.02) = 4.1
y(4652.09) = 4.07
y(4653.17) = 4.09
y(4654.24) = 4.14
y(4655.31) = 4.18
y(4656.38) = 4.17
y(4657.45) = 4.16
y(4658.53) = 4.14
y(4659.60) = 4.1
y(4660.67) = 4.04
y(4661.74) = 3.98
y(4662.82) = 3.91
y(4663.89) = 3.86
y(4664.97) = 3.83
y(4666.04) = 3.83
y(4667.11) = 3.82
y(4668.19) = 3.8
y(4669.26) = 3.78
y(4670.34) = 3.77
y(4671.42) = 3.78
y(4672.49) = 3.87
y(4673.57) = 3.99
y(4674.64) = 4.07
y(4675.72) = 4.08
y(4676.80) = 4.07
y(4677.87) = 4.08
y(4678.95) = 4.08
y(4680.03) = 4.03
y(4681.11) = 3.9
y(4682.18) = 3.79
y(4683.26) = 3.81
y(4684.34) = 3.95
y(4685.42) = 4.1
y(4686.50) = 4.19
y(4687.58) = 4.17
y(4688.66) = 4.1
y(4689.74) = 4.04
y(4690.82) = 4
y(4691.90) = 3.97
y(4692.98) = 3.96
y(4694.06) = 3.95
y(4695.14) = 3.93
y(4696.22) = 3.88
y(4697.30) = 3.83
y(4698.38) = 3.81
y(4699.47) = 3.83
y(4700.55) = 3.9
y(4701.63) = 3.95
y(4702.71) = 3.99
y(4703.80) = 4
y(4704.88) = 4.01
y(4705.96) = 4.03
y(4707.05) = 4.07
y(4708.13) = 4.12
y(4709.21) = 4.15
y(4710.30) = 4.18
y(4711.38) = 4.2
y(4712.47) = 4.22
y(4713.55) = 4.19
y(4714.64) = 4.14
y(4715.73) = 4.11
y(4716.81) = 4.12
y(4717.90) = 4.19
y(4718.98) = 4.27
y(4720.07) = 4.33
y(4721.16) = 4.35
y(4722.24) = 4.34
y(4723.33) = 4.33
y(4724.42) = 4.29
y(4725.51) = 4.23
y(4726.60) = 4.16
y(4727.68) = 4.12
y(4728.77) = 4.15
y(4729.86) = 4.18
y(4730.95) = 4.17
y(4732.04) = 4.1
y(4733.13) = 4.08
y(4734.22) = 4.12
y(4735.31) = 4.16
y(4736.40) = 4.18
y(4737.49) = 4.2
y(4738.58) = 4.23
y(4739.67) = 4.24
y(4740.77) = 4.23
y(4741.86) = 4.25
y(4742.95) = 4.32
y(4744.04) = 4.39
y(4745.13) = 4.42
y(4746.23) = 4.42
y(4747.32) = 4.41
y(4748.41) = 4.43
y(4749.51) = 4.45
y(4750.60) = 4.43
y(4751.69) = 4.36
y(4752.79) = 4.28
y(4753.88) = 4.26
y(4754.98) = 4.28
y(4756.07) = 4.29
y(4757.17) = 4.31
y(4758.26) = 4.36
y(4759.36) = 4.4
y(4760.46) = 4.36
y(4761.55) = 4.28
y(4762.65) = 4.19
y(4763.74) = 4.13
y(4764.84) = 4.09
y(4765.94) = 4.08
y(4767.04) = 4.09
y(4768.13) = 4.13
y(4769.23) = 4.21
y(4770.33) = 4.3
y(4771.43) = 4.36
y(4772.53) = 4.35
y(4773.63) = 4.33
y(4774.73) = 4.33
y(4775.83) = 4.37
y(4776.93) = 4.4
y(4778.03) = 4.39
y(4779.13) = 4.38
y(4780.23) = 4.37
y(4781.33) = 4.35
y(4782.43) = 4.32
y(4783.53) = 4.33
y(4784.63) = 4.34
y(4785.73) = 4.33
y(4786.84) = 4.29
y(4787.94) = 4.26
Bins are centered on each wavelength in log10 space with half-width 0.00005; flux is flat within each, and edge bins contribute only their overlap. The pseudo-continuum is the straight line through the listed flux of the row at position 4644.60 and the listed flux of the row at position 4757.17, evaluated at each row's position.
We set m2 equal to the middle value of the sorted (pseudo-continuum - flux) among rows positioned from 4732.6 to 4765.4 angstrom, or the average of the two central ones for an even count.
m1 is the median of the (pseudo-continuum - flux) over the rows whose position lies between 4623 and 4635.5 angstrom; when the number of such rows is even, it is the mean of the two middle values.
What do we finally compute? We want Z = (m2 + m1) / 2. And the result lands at -0.16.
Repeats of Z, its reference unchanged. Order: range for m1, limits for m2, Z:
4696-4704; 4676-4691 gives 0.18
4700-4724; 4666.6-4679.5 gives 0.12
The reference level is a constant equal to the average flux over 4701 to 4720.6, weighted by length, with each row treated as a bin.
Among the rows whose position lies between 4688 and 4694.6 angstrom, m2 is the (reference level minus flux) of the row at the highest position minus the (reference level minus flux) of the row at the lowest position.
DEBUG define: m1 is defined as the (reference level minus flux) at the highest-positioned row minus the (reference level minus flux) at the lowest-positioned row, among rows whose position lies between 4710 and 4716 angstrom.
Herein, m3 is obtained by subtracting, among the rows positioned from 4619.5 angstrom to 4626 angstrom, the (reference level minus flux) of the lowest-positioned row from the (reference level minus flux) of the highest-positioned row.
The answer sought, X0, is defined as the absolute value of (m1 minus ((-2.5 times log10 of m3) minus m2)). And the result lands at 3.0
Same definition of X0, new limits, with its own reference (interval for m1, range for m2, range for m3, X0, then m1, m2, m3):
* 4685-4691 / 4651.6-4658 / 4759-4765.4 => 1.3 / 0.10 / -0.09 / 0.31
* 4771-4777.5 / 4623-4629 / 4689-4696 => 2.5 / -0.04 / -0.07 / 0.11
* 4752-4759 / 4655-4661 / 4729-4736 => 4.2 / -0.08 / 0.14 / 0.02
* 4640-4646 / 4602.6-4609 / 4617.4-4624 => 5.1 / -0.07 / -0.03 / 0.01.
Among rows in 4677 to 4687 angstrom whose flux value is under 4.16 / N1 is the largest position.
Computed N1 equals 4685.42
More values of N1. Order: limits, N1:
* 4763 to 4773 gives 4768.13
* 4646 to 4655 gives 4654.24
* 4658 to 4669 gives 4668.19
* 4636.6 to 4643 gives 4642.46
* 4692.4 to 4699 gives 4698.38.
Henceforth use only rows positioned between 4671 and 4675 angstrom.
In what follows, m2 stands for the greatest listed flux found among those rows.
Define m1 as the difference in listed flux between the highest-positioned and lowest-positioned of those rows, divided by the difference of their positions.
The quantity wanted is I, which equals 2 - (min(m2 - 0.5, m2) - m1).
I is -1.48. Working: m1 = 0.090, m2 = 4.07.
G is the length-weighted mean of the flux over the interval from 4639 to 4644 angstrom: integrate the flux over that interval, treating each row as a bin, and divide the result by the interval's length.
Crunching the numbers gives 4.03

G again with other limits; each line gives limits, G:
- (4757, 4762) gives 4.35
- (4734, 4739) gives 4.18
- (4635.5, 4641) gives 3.98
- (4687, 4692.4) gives 4.06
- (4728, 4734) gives 4.13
